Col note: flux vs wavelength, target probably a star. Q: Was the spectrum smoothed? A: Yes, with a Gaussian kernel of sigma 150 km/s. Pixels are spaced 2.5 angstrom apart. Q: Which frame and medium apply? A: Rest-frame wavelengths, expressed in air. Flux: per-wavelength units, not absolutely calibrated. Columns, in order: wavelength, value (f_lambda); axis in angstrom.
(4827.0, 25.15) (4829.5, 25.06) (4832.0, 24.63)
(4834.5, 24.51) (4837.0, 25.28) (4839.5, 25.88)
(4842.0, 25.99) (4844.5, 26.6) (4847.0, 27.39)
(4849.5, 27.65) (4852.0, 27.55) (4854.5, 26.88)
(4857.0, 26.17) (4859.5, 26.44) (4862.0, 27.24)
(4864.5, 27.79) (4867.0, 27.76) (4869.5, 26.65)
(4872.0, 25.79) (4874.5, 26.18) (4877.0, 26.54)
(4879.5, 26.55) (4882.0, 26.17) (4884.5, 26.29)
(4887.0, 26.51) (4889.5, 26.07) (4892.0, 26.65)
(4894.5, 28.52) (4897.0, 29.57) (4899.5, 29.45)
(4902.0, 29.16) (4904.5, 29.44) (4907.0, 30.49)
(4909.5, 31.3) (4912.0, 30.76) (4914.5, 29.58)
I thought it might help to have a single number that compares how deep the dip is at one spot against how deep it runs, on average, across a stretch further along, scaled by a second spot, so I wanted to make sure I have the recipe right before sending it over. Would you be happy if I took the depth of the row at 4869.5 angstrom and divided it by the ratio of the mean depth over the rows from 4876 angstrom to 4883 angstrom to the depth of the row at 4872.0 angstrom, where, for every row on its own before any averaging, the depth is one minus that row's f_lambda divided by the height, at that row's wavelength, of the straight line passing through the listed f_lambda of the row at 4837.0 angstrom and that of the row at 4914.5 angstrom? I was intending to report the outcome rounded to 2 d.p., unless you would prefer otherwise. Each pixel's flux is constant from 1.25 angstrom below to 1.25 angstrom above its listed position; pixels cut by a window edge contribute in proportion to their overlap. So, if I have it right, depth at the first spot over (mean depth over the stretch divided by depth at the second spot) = 0.02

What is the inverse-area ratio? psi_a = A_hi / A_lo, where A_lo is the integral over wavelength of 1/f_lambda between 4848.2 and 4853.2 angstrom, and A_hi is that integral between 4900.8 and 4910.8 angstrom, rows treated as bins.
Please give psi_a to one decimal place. 1.8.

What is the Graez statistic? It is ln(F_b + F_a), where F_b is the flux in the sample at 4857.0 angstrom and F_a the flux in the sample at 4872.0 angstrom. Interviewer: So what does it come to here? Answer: 3.95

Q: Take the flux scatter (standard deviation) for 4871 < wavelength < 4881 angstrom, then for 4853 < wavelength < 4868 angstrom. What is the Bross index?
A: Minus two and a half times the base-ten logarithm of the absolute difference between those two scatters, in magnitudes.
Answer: 1.3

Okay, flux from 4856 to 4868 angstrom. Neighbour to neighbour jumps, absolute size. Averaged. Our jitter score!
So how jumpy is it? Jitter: 0.41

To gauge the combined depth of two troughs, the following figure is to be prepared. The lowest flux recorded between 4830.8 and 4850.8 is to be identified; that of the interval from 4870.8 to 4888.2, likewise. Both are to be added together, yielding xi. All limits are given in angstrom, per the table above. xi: 50.3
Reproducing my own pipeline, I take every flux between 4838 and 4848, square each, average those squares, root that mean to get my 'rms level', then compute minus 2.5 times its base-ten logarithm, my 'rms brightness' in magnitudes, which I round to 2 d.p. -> -3.56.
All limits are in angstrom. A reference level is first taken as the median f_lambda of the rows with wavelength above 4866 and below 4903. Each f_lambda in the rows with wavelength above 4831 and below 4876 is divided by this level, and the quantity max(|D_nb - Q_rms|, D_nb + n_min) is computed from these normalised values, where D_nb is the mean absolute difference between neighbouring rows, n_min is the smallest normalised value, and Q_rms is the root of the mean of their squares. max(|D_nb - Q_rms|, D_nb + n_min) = 0.98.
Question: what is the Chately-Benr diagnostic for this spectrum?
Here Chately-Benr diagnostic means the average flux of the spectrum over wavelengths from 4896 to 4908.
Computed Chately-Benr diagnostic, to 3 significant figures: 29.6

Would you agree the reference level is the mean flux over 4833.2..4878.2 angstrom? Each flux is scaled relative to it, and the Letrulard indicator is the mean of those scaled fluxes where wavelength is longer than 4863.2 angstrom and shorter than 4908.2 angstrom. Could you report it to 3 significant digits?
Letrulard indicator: 1.04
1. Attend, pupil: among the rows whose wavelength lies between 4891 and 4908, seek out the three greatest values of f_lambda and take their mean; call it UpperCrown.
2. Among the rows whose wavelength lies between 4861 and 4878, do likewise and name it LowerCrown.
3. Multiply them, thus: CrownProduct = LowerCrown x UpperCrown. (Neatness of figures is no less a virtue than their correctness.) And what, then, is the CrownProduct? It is 823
